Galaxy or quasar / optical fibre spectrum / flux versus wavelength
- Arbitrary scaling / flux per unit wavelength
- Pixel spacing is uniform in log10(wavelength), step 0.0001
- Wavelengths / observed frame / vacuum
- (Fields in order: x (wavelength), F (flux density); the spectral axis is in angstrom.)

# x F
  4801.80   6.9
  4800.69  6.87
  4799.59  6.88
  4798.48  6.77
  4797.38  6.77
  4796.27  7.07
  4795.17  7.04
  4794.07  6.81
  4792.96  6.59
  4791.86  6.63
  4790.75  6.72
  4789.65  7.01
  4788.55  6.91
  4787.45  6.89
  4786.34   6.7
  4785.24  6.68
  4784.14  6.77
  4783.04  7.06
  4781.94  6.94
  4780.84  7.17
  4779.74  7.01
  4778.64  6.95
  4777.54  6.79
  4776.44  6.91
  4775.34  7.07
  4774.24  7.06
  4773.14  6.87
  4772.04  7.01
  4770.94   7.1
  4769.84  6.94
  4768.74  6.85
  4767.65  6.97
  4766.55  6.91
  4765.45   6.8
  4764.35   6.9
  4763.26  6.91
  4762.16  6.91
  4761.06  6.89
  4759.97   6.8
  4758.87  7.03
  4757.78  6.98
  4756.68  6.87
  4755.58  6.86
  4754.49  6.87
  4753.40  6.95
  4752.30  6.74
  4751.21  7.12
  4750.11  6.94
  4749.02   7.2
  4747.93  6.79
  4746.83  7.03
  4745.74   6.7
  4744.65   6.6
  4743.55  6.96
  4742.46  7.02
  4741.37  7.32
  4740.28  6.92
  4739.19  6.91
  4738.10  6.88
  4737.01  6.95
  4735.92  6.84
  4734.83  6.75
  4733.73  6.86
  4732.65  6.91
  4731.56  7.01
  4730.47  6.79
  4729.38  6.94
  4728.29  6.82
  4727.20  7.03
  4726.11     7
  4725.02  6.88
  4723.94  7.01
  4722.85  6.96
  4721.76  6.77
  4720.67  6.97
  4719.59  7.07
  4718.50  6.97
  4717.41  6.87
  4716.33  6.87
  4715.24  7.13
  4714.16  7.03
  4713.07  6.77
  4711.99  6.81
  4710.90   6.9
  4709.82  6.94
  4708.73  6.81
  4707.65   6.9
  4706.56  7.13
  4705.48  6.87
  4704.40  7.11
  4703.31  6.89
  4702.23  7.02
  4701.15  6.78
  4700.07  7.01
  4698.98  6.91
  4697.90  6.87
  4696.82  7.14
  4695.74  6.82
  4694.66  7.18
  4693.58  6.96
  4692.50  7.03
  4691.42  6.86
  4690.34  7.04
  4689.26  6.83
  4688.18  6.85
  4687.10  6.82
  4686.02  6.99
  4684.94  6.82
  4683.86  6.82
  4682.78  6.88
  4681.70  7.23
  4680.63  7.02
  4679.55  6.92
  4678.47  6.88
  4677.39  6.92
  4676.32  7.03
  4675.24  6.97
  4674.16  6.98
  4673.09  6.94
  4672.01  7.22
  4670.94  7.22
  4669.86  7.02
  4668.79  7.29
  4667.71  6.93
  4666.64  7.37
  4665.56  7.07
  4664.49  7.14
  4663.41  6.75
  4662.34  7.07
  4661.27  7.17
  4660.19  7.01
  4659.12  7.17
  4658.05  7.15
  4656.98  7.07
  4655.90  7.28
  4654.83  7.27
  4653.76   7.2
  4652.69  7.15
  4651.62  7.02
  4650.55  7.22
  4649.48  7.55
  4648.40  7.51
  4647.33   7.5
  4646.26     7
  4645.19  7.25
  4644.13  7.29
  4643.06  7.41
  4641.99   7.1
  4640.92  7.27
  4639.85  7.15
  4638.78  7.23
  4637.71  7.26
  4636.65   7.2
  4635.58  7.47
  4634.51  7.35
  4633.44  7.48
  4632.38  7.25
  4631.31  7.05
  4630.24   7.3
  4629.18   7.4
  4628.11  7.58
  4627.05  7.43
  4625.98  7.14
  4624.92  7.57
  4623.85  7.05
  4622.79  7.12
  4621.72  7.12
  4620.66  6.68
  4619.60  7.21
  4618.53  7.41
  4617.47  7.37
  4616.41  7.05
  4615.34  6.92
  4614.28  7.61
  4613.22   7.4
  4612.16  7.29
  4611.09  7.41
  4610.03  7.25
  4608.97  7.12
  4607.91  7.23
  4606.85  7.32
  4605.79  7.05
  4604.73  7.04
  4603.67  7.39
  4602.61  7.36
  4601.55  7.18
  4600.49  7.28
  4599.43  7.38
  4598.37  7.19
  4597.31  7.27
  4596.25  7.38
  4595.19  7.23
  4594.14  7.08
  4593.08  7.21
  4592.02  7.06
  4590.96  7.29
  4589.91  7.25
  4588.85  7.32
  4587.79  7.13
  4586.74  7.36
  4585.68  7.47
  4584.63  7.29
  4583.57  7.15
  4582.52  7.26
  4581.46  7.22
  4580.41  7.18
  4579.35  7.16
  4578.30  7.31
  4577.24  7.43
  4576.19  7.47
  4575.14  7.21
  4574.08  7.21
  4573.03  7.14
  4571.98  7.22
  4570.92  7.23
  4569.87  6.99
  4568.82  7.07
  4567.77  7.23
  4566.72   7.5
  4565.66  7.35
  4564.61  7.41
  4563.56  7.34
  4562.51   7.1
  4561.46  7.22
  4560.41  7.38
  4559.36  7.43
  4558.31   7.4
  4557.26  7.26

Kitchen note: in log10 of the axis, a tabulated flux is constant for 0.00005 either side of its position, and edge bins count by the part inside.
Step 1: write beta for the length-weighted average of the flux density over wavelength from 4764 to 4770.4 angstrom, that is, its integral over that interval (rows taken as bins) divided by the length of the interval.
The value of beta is 6.9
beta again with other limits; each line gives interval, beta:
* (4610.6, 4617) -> 7.3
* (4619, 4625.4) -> 7.1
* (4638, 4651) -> 7.3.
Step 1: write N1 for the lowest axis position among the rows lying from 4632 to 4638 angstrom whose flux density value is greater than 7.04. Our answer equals 4632.38 angstrom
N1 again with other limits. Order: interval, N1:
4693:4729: 4694.66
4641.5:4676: 4641.99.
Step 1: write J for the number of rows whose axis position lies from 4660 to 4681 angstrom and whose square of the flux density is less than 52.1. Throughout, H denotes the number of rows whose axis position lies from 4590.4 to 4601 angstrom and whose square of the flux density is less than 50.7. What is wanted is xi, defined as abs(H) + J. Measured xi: 18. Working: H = 2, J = 16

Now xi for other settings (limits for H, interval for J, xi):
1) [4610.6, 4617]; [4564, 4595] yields 14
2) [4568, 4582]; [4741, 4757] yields 16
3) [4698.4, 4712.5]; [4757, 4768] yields 22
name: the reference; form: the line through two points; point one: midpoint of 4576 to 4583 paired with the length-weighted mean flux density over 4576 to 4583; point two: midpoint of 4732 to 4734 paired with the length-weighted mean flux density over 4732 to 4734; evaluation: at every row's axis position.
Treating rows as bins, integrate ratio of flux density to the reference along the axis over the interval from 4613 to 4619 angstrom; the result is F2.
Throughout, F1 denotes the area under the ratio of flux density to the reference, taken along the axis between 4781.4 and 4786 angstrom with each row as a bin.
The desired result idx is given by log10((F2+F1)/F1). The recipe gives 0.36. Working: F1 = 4.6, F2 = 6.1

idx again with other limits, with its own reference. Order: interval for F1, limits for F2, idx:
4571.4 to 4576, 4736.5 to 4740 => 0.25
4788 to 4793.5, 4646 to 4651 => 0.29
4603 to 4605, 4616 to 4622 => 0.60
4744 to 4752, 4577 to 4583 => 0.24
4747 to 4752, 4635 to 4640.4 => 0.32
